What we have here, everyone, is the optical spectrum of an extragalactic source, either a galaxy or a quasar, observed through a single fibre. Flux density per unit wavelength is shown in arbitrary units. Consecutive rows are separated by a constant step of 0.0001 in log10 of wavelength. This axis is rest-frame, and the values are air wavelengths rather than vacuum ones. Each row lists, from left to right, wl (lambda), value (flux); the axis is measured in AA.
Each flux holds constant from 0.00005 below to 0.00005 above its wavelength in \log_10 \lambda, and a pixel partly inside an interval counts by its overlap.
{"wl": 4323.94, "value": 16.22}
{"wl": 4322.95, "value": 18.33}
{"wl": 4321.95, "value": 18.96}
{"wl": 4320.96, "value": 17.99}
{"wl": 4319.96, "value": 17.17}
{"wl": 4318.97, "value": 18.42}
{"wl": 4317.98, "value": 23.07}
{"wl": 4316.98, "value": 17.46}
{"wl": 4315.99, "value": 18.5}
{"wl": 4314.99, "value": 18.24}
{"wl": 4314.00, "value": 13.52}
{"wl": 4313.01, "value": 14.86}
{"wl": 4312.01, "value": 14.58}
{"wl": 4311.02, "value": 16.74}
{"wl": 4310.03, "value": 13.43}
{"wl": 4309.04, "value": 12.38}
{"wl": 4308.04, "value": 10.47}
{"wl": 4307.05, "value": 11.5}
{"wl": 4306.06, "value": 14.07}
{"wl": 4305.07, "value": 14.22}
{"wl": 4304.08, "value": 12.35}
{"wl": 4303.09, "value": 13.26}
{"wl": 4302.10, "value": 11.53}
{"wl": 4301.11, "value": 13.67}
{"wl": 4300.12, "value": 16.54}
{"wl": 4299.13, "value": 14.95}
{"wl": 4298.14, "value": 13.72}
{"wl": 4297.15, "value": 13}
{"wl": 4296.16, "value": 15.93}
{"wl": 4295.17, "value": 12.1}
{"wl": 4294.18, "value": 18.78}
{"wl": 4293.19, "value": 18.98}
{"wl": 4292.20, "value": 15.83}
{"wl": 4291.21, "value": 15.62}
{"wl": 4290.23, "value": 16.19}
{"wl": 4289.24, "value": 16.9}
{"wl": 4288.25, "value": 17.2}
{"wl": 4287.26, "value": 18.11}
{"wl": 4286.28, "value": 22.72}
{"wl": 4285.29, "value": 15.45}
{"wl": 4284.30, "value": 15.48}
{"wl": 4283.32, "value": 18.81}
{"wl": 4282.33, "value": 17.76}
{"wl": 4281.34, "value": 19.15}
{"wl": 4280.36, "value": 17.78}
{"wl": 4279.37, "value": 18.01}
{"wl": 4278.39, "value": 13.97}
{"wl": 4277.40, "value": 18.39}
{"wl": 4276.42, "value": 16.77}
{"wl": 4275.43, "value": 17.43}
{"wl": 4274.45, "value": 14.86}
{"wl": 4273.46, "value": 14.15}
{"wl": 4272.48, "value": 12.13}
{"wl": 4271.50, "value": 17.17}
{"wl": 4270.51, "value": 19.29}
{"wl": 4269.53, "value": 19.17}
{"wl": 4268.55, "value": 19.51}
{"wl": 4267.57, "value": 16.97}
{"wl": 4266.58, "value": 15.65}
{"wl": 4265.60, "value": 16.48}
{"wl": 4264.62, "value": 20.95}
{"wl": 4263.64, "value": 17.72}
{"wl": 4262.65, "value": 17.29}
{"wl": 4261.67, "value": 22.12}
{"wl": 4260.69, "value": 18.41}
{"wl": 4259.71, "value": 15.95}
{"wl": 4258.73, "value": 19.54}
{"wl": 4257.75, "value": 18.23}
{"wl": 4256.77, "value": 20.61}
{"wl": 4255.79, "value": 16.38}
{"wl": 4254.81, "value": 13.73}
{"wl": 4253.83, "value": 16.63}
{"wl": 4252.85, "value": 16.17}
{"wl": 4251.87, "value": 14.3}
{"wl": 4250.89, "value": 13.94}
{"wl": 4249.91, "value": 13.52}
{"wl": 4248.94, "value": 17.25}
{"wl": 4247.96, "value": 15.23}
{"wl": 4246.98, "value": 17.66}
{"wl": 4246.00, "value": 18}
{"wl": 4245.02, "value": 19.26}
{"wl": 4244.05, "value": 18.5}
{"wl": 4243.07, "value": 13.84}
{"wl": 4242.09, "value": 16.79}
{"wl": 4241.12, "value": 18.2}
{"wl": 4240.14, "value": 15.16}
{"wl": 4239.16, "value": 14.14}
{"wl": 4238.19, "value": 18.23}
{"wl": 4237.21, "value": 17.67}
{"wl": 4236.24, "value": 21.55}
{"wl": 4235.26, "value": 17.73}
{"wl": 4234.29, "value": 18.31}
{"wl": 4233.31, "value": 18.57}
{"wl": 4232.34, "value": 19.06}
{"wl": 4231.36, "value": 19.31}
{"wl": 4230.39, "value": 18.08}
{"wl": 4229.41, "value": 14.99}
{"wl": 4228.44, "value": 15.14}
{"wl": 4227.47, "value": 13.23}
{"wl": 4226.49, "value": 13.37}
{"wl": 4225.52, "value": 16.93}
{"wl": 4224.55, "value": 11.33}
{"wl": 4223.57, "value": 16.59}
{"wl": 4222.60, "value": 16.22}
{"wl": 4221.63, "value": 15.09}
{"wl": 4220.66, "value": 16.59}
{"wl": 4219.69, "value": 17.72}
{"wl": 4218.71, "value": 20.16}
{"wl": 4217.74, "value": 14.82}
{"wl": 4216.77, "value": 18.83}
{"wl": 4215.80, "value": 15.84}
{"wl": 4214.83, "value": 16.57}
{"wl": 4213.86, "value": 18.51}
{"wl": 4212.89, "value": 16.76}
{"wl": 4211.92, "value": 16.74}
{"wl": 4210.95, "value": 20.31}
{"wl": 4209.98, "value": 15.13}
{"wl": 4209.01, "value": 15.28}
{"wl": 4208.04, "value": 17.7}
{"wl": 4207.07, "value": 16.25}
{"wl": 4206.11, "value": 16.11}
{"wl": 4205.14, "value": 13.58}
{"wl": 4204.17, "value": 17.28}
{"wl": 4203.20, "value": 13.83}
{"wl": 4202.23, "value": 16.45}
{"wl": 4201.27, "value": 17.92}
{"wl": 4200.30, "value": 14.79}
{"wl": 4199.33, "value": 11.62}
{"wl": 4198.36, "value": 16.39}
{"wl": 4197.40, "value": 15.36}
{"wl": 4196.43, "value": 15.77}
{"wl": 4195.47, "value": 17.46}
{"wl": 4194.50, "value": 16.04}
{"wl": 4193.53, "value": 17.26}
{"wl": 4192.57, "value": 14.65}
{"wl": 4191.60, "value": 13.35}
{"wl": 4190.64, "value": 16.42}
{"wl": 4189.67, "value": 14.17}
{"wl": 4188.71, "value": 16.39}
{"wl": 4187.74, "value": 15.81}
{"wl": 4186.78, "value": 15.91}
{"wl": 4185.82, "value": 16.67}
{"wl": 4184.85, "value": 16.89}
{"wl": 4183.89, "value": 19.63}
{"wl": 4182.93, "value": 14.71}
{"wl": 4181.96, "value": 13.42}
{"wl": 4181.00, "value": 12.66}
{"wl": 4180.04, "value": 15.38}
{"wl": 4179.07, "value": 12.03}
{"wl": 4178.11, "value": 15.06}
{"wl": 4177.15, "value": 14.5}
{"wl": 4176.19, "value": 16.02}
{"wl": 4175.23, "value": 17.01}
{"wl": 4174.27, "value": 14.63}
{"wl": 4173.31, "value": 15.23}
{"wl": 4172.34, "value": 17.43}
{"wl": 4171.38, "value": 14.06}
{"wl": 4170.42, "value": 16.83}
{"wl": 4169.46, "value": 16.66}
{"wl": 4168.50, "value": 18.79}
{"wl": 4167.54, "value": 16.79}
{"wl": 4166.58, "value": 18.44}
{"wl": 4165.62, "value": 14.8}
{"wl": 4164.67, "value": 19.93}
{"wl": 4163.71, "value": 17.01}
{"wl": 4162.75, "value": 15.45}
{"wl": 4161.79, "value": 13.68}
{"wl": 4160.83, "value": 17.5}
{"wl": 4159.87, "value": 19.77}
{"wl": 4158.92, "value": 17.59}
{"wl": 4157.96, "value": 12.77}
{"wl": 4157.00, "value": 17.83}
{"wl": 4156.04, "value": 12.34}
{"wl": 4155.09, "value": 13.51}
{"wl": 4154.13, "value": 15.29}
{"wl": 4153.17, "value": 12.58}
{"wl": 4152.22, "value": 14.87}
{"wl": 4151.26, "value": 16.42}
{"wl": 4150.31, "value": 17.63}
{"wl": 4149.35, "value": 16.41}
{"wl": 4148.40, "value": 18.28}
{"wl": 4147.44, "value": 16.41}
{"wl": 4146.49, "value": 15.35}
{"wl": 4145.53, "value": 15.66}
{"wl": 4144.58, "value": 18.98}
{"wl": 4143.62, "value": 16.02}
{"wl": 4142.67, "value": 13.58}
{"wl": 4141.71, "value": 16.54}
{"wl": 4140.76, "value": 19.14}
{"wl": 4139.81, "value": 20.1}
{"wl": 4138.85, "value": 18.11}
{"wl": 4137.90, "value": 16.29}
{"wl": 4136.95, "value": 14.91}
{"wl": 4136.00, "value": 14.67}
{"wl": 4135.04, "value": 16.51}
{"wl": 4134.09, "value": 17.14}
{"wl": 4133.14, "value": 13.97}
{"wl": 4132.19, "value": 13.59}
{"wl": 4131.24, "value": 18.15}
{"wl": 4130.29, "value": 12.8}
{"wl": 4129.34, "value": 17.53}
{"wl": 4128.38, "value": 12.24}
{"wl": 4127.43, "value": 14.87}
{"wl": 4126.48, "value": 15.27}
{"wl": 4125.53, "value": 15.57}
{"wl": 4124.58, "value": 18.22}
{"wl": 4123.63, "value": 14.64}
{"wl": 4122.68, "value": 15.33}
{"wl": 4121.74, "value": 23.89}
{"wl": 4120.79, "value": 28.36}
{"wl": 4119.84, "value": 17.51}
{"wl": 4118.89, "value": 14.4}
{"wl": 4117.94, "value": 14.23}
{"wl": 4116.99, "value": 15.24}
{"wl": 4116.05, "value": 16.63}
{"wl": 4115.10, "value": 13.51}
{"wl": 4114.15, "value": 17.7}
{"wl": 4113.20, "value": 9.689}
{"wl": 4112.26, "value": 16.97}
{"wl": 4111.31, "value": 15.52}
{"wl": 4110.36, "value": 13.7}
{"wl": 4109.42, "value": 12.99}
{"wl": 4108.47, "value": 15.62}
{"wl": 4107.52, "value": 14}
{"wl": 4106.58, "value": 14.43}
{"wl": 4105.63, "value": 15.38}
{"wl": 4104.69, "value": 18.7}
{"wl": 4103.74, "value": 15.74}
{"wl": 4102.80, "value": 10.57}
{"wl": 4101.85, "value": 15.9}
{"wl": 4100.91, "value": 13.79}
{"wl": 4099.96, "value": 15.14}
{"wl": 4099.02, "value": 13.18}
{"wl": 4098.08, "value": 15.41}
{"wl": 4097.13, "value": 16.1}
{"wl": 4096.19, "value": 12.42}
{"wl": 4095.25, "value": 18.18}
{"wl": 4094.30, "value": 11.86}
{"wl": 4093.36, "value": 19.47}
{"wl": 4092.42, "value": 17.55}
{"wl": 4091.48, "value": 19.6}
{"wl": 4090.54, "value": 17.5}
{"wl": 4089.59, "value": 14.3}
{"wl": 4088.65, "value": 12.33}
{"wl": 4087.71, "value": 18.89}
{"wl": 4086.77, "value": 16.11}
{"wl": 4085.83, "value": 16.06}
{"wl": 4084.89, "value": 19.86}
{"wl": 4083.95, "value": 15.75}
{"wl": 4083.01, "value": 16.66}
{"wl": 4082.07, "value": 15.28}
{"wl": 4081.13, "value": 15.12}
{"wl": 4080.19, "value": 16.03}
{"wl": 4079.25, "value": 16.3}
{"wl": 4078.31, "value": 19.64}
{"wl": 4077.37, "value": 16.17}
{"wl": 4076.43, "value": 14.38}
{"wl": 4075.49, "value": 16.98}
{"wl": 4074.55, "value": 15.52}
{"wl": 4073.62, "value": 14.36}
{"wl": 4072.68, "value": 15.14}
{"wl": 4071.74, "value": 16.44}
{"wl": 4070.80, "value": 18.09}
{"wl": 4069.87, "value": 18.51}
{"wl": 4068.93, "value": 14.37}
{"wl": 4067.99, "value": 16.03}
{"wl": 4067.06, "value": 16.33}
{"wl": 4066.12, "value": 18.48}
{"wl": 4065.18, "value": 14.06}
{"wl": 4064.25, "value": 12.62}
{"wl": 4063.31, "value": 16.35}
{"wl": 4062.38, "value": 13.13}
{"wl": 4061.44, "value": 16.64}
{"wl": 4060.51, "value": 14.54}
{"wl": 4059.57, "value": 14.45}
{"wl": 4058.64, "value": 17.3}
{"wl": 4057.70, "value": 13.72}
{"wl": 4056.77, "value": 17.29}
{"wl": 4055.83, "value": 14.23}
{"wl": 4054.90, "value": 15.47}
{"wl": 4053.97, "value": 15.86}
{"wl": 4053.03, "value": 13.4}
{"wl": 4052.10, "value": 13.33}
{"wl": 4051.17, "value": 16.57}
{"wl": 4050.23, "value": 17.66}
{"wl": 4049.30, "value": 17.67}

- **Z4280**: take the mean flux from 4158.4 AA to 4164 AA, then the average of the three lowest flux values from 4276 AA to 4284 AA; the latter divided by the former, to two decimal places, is 0.96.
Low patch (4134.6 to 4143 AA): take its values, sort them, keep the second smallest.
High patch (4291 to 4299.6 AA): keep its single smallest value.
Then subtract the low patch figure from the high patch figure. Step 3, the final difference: -2.6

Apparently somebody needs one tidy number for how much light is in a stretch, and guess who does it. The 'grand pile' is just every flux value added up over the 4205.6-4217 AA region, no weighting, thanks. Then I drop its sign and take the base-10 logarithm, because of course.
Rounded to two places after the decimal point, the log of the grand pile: 2.31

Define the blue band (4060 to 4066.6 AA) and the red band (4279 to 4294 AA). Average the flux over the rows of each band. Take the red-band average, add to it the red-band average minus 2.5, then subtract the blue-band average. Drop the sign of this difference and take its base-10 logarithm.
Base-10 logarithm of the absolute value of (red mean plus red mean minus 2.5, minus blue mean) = 1.25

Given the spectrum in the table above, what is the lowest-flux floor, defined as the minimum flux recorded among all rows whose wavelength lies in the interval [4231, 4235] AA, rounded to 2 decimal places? 18.31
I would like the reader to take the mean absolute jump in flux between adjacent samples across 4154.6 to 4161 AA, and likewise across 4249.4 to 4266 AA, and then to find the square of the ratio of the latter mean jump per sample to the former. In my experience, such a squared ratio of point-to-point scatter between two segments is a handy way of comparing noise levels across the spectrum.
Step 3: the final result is 0.49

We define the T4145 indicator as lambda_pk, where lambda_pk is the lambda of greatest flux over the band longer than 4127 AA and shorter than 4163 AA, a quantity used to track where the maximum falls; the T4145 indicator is 4139.81 AA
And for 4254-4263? 4261.67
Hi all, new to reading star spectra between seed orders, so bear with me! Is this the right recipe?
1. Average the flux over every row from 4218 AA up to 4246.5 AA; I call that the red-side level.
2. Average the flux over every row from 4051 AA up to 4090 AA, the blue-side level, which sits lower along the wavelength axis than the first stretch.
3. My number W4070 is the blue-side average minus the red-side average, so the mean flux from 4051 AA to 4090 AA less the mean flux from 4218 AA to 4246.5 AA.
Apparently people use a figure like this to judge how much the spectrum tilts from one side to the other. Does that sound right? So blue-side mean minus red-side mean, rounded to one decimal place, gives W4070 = -1.1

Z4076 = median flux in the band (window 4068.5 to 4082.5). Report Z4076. 16.0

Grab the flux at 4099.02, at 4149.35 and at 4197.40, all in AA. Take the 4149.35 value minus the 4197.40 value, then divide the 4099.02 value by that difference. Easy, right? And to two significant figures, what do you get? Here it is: 13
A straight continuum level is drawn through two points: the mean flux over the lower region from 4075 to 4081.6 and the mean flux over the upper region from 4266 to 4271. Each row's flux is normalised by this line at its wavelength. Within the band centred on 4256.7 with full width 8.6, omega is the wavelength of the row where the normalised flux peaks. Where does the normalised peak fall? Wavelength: 4256.77 AA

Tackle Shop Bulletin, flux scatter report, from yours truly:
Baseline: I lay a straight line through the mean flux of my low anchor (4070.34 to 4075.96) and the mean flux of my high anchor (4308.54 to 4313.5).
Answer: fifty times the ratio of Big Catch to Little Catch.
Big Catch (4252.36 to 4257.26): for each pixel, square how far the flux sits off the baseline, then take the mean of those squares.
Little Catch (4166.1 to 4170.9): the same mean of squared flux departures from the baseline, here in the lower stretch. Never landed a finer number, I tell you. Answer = 82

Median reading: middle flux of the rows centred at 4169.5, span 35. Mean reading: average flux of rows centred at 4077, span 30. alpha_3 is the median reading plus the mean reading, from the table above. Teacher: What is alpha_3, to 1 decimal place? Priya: 31.6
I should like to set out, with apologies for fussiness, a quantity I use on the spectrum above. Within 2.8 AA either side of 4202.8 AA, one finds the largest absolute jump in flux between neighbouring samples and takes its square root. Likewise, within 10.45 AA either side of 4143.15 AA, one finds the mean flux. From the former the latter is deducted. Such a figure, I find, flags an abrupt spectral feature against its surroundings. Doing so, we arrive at -14.4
